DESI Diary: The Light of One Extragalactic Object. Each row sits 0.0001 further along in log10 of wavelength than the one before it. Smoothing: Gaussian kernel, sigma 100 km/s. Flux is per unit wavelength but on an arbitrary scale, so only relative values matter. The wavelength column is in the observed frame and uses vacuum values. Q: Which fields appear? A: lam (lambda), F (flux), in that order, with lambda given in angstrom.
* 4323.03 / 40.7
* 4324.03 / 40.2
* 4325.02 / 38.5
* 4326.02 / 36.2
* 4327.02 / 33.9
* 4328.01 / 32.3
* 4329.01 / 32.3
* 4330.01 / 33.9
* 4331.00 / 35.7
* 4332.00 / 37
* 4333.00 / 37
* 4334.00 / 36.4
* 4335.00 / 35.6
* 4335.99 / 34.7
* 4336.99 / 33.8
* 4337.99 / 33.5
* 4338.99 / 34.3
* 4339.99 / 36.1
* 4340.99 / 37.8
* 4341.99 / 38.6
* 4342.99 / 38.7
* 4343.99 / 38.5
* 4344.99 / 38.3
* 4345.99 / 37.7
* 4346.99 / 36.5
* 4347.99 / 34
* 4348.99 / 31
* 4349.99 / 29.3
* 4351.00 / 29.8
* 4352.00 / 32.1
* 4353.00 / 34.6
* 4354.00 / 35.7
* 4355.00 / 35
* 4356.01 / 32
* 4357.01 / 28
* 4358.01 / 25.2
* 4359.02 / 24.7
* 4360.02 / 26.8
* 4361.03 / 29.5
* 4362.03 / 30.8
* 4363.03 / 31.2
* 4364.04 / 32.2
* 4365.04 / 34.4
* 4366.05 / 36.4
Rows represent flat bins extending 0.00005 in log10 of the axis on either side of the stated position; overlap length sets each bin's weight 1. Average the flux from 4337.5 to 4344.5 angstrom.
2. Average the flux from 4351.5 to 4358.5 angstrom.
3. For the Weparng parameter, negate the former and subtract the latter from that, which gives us -68.6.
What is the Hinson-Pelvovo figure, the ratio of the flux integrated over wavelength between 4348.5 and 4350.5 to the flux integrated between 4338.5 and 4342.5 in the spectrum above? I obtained 0.41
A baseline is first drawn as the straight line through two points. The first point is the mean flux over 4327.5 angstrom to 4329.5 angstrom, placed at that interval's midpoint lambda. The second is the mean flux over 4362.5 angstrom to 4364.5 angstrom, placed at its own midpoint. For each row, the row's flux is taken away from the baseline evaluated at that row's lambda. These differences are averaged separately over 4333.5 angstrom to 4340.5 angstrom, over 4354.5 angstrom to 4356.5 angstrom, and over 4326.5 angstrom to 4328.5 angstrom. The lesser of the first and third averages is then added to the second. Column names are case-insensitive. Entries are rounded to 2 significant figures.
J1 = -4.4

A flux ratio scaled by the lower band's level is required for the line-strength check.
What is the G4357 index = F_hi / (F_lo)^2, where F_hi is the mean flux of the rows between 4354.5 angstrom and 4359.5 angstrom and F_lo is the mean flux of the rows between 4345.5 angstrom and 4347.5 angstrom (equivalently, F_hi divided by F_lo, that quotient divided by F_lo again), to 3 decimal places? 0.021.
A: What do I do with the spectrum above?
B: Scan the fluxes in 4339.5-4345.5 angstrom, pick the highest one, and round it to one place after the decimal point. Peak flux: 38.7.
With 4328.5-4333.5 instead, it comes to 37.0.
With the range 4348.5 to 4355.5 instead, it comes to 35.7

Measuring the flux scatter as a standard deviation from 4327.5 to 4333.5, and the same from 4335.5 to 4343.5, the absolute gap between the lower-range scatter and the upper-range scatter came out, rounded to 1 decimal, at 0.0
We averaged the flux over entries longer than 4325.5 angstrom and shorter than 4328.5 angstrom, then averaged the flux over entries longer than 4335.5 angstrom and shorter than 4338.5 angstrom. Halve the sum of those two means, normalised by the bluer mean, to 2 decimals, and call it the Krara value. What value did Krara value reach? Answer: 1.00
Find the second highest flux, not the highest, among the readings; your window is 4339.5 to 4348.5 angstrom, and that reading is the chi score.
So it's 38.6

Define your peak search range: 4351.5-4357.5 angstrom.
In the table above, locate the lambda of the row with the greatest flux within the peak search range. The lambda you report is 4354.00 angstrom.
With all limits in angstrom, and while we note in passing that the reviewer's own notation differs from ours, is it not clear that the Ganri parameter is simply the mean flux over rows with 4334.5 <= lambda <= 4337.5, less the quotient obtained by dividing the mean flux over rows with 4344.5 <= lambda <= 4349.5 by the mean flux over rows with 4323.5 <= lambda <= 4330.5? 33.7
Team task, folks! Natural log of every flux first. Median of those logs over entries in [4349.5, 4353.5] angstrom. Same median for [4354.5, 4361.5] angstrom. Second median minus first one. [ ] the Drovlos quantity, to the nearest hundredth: -0.10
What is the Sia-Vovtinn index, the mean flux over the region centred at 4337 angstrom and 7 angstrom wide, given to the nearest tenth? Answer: 34.9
